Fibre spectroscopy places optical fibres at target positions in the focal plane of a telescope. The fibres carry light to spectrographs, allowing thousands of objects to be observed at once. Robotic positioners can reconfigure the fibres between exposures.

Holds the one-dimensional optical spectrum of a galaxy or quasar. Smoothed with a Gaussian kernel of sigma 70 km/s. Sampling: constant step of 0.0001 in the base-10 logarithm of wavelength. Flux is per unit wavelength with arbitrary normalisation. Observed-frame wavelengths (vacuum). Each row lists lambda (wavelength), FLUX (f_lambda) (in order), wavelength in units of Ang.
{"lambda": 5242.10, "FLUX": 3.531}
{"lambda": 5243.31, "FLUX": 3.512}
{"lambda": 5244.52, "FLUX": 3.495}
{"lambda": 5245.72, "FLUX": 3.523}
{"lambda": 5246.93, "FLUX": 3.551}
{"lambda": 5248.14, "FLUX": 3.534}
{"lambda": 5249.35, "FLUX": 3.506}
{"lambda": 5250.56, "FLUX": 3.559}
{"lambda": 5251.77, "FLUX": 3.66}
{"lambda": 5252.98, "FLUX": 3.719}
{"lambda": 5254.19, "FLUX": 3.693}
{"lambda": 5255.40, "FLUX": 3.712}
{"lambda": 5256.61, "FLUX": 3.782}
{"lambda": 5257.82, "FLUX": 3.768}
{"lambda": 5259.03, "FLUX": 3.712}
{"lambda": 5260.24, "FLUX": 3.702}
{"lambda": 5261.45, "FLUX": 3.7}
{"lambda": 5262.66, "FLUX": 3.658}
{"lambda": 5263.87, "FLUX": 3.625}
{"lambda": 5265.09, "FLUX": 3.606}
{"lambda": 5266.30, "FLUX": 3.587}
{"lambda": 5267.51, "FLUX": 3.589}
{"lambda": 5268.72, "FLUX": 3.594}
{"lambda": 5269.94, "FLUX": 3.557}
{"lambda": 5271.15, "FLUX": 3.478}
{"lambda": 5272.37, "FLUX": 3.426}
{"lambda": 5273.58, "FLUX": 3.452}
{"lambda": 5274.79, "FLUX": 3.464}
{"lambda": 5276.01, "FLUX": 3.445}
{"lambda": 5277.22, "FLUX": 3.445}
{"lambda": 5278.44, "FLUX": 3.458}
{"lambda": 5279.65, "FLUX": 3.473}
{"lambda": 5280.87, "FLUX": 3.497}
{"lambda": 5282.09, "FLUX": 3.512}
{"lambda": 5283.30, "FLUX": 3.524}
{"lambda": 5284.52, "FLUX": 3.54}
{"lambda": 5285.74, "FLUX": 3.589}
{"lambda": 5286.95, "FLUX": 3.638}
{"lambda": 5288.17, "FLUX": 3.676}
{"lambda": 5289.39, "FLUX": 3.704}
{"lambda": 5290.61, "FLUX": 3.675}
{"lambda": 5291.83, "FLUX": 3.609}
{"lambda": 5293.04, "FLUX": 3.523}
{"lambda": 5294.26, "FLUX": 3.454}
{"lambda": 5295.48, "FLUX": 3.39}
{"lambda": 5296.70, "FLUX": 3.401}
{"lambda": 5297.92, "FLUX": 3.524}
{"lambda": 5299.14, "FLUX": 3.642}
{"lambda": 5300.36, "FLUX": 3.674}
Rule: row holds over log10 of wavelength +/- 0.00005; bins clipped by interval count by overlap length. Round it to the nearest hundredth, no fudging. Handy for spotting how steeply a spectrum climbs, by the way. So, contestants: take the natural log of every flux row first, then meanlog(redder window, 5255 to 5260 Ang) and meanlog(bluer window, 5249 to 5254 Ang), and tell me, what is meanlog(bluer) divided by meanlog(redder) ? 0.97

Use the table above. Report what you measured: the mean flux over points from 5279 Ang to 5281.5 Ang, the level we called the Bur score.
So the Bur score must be 3.48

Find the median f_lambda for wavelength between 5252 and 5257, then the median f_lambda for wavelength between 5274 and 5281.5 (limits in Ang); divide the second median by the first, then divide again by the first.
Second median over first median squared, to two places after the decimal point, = 0.25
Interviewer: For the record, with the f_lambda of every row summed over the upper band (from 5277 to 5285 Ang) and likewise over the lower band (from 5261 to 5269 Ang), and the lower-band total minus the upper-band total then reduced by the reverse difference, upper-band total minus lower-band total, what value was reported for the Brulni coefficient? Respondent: 1.8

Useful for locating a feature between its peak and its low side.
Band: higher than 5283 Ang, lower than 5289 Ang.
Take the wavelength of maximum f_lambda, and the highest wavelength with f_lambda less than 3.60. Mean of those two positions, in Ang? 5287.0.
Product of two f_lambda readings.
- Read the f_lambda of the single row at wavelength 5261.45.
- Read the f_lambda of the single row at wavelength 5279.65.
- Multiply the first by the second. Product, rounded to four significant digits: 12.85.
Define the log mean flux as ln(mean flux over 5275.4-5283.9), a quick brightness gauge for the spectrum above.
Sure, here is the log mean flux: 1.25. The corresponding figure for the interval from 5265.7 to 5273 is 1.26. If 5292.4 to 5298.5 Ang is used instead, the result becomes 1.24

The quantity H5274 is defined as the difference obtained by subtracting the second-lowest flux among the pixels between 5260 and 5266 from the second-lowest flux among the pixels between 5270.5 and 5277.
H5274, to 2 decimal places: -0.18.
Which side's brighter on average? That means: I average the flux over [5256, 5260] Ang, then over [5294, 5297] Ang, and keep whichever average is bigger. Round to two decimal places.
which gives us 3.75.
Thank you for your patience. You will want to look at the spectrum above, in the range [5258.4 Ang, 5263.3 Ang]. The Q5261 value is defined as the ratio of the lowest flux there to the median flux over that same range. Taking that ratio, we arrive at 0.988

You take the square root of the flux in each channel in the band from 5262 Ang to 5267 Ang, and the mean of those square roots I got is 1.90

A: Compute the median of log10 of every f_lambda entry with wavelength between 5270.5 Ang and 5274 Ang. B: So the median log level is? 0.538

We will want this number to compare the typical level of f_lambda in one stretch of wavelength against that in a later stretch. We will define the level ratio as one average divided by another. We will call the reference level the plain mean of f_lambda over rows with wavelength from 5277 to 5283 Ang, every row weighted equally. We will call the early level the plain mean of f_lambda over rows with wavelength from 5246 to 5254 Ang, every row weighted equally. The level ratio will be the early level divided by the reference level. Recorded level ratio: 1.03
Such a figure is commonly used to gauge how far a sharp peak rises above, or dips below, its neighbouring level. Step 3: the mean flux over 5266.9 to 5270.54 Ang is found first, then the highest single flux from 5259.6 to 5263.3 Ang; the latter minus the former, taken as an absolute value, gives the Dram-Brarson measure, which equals 0.12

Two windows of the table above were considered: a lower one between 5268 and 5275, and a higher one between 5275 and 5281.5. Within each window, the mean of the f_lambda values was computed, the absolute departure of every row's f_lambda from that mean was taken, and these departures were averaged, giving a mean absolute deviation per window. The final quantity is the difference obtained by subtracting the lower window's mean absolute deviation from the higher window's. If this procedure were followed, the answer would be -0.04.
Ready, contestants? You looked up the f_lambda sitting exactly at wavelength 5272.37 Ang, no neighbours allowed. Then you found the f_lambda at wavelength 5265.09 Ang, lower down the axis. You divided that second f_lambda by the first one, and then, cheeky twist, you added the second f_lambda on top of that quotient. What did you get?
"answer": 4.66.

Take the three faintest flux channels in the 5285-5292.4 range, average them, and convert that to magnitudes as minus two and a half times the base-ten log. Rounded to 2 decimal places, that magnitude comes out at -1.39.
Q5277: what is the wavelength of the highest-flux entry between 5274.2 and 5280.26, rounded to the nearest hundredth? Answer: 5279.65 Ang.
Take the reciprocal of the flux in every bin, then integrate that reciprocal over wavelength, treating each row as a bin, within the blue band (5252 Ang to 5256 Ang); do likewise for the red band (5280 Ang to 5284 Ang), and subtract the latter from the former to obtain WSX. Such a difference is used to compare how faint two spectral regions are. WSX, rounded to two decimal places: -0.06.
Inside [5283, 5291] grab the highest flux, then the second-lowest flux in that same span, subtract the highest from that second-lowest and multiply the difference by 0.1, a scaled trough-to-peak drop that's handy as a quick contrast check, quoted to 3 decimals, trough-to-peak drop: -0.016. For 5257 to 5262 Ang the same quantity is -0.007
